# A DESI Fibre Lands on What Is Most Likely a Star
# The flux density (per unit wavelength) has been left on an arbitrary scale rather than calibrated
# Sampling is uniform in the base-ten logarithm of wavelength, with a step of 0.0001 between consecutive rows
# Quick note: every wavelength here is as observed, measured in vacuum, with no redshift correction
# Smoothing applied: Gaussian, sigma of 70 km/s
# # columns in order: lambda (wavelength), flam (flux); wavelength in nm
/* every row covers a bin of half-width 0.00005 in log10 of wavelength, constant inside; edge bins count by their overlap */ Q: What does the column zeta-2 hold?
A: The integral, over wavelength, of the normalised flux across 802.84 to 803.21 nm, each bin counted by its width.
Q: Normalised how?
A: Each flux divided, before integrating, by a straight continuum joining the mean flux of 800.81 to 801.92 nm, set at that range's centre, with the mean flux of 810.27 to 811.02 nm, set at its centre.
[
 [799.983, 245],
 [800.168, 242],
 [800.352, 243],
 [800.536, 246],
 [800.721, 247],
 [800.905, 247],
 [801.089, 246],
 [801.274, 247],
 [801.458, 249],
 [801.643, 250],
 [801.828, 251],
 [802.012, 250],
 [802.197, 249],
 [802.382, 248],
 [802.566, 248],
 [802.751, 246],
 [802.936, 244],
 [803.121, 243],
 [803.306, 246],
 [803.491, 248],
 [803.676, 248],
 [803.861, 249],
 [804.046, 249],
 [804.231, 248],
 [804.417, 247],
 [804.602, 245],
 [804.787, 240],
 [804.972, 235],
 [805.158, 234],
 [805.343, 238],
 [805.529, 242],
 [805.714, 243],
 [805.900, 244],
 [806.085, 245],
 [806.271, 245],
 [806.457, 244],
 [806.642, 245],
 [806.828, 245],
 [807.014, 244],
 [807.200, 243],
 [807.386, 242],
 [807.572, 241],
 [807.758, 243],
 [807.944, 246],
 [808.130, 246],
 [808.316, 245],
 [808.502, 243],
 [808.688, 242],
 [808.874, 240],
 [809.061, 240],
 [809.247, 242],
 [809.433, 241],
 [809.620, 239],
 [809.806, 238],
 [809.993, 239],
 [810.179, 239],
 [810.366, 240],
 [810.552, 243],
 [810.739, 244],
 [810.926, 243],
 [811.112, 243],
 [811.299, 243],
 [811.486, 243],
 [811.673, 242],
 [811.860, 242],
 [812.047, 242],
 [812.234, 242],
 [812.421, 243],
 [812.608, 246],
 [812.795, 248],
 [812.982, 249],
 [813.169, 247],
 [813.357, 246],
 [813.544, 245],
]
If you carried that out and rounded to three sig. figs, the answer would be 0.364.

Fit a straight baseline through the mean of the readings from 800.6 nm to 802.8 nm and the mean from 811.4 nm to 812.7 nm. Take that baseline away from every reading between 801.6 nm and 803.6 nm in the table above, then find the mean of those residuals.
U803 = -0.2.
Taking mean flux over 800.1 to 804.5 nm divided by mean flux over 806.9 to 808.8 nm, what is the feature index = 1.01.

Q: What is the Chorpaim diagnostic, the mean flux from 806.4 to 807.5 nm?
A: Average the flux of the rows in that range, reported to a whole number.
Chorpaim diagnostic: 244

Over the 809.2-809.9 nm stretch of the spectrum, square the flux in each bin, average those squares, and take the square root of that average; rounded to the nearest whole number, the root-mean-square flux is 240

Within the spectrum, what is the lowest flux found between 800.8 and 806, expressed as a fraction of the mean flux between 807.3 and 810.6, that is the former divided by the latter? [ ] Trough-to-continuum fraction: 0.97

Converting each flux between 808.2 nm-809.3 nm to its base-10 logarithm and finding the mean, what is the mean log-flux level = 2.384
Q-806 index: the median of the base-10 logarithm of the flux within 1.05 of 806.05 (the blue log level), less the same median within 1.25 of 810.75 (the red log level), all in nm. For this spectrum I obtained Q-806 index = 0.004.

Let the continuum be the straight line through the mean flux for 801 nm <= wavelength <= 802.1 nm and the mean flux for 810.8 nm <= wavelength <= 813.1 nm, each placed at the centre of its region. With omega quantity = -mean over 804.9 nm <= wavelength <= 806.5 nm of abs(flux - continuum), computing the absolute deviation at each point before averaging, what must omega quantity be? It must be -5.7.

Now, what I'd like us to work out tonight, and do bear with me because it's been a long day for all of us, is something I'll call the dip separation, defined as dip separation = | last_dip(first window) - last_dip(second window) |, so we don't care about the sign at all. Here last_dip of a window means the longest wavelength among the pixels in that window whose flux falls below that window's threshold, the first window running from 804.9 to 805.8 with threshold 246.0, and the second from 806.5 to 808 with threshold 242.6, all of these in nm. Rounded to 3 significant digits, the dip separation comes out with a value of 1.86 nm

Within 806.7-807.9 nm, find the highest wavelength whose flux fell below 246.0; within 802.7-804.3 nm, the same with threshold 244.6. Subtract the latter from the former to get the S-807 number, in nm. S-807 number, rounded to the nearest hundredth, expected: 4.64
